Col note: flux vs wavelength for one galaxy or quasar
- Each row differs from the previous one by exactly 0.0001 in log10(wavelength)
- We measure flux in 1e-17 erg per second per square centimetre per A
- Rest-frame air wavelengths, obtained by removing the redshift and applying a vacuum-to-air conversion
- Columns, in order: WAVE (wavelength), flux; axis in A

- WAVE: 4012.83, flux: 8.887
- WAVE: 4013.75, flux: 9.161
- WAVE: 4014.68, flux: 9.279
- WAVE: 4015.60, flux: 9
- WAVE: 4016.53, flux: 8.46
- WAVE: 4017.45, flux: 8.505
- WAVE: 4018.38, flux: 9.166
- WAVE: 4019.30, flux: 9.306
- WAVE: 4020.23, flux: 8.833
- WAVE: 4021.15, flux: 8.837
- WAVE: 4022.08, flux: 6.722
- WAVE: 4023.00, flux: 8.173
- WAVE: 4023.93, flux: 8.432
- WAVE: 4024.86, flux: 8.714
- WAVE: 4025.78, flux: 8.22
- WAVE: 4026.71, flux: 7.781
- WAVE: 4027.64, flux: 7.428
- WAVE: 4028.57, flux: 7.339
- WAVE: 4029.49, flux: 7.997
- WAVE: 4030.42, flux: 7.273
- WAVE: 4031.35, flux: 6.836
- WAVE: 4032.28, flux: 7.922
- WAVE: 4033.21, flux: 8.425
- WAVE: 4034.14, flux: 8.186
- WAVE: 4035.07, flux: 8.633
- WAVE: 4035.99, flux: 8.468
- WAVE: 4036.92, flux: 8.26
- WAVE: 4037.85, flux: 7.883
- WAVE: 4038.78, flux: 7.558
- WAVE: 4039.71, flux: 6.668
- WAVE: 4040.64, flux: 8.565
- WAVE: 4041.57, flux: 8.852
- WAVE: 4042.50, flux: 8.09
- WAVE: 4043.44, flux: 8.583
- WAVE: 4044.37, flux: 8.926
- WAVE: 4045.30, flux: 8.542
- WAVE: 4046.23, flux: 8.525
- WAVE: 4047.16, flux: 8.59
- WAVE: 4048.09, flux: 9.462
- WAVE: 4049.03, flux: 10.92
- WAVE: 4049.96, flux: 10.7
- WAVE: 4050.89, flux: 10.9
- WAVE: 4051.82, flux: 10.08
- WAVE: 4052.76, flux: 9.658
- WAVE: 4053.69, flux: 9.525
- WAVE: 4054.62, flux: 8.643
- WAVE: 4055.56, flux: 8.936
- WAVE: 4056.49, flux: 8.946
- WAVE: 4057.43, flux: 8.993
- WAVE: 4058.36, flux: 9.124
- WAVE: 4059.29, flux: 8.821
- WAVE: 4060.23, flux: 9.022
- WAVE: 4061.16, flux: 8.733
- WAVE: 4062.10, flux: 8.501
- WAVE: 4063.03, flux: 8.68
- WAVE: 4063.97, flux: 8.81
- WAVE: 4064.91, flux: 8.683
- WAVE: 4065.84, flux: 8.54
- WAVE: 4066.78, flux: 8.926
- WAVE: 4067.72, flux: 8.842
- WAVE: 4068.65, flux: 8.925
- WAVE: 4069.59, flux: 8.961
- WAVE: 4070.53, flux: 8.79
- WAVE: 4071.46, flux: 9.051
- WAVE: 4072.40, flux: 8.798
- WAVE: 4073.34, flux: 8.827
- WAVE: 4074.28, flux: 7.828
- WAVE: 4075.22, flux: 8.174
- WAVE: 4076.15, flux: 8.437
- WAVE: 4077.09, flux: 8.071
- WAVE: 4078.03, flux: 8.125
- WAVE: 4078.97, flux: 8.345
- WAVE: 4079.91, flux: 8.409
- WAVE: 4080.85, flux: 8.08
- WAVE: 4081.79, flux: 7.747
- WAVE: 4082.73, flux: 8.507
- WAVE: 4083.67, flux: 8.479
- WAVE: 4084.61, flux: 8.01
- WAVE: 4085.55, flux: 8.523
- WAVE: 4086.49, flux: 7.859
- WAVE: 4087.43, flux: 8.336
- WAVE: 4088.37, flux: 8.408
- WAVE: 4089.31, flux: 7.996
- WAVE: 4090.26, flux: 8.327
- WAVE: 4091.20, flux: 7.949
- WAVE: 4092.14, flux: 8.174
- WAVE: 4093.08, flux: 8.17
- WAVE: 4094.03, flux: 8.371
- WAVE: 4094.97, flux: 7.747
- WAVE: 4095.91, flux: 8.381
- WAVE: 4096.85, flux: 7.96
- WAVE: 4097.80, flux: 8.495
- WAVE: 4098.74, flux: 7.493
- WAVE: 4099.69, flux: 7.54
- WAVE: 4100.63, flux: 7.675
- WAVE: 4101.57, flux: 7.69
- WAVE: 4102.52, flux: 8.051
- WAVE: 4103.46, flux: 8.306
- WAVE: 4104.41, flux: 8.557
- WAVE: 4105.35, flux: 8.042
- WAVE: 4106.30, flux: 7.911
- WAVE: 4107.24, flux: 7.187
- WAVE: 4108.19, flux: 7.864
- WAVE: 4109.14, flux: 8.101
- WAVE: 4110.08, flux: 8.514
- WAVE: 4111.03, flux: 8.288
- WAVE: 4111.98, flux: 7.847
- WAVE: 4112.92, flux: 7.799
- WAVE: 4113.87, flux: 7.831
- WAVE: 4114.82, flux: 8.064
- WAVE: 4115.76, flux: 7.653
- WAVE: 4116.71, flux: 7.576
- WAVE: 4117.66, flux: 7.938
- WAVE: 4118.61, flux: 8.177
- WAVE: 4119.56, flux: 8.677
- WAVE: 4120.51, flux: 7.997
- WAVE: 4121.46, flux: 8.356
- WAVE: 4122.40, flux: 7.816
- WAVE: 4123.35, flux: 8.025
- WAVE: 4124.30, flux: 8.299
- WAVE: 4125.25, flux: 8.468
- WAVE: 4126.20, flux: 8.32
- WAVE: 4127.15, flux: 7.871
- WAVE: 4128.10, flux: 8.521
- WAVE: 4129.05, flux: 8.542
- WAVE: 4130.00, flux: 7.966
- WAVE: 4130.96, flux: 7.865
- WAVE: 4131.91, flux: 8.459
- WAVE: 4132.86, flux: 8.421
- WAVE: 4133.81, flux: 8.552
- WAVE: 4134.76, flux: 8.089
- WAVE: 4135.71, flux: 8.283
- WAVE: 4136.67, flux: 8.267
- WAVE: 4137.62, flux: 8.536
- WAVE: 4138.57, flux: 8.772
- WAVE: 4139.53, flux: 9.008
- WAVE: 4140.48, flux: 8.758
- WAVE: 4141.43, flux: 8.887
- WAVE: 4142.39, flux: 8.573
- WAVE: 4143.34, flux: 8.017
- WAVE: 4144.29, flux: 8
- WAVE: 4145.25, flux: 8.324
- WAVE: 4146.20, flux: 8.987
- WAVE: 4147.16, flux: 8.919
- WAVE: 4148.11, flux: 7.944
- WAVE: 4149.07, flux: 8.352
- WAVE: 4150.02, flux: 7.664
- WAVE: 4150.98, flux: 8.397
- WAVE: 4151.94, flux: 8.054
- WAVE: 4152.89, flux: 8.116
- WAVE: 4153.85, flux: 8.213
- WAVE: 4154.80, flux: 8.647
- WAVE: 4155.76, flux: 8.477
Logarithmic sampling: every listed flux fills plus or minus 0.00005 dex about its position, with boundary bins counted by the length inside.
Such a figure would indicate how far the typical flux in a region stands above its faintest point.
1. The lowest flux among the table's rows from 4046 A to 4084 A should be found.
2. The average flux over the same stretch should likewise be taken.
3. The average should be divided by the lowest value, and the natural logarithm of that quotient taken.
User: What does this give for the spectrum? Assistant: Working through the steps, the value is 0.137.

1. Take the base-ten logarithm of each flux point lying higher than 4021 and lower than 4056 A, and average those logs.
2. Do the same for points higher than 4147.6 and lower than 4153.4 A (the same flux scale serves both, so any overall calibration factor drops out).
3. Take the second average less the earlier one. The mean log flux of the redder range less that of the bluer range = -0.02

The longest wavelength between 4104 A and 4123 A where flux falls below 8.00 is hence 4122.40 A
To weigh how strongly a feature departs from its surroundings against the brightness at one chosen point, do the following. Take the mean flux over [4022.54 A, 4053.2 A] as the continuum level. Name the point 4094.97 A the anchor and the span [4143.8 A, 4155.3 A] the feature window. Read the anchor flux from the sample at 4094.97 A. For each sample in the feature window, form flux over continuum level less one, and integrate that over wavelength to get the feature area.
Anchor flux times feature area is -2.1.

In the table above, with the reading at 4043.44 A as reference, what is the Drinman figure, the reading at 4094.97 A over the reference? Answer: 0.90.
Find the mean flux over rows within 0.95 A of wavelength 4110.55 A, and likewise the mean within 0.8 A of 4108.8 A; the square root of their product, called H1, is 8.19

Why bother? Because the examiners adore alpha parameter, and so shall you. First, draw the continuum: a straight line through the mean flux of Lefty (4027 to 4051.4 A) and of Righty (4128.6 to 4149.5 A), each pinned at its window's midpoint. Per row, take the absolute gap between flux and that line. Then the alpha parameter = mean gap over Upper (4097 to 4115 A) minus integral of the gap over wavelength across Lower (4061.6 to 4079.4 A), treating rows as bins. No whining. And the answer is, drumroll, -5.4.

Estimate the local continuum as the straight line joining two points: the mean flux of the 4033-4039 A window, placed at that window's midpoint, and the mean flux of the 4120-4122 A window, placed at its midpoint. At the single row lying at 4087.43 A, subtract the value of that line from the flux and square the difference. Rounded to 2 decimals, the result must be 0.02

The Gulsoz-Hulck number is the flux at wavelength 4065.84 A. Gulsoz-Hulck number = 8.54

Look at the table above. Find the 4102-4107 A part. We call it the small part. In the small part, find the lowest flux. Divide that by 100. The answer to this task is 0.0791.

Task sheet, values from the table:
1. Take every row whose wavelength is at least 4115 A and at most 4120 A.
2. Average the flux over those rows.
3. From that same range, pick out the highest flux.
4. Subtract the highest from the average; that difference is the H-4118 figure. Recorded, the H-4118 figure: -0.67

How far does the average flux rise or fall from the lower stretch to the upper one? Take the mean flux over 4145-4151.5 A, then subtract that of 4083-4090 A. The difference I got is 0.1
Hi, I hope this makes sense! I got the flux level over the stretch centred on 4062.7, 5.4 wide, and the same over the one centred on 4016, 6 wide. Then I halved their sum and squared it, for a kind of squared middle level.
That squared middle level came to 78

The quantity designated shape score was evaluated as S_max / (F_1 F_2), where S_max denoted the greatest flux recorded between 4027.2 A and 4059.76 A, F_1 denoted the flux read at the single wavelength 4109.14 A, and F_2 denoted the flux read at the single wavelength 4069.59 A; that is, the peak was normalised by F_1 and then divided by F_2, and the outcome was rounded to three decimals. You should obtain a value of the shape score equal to 0.150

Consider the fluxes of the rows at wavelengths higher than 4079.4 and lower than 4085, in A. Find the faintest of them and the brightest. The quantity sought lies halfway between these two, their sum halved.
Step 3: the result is 8.1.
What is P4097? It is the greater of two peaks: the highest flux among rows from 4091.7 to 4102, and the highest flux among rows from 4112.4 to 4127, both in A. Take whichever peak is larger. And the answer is 8.68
